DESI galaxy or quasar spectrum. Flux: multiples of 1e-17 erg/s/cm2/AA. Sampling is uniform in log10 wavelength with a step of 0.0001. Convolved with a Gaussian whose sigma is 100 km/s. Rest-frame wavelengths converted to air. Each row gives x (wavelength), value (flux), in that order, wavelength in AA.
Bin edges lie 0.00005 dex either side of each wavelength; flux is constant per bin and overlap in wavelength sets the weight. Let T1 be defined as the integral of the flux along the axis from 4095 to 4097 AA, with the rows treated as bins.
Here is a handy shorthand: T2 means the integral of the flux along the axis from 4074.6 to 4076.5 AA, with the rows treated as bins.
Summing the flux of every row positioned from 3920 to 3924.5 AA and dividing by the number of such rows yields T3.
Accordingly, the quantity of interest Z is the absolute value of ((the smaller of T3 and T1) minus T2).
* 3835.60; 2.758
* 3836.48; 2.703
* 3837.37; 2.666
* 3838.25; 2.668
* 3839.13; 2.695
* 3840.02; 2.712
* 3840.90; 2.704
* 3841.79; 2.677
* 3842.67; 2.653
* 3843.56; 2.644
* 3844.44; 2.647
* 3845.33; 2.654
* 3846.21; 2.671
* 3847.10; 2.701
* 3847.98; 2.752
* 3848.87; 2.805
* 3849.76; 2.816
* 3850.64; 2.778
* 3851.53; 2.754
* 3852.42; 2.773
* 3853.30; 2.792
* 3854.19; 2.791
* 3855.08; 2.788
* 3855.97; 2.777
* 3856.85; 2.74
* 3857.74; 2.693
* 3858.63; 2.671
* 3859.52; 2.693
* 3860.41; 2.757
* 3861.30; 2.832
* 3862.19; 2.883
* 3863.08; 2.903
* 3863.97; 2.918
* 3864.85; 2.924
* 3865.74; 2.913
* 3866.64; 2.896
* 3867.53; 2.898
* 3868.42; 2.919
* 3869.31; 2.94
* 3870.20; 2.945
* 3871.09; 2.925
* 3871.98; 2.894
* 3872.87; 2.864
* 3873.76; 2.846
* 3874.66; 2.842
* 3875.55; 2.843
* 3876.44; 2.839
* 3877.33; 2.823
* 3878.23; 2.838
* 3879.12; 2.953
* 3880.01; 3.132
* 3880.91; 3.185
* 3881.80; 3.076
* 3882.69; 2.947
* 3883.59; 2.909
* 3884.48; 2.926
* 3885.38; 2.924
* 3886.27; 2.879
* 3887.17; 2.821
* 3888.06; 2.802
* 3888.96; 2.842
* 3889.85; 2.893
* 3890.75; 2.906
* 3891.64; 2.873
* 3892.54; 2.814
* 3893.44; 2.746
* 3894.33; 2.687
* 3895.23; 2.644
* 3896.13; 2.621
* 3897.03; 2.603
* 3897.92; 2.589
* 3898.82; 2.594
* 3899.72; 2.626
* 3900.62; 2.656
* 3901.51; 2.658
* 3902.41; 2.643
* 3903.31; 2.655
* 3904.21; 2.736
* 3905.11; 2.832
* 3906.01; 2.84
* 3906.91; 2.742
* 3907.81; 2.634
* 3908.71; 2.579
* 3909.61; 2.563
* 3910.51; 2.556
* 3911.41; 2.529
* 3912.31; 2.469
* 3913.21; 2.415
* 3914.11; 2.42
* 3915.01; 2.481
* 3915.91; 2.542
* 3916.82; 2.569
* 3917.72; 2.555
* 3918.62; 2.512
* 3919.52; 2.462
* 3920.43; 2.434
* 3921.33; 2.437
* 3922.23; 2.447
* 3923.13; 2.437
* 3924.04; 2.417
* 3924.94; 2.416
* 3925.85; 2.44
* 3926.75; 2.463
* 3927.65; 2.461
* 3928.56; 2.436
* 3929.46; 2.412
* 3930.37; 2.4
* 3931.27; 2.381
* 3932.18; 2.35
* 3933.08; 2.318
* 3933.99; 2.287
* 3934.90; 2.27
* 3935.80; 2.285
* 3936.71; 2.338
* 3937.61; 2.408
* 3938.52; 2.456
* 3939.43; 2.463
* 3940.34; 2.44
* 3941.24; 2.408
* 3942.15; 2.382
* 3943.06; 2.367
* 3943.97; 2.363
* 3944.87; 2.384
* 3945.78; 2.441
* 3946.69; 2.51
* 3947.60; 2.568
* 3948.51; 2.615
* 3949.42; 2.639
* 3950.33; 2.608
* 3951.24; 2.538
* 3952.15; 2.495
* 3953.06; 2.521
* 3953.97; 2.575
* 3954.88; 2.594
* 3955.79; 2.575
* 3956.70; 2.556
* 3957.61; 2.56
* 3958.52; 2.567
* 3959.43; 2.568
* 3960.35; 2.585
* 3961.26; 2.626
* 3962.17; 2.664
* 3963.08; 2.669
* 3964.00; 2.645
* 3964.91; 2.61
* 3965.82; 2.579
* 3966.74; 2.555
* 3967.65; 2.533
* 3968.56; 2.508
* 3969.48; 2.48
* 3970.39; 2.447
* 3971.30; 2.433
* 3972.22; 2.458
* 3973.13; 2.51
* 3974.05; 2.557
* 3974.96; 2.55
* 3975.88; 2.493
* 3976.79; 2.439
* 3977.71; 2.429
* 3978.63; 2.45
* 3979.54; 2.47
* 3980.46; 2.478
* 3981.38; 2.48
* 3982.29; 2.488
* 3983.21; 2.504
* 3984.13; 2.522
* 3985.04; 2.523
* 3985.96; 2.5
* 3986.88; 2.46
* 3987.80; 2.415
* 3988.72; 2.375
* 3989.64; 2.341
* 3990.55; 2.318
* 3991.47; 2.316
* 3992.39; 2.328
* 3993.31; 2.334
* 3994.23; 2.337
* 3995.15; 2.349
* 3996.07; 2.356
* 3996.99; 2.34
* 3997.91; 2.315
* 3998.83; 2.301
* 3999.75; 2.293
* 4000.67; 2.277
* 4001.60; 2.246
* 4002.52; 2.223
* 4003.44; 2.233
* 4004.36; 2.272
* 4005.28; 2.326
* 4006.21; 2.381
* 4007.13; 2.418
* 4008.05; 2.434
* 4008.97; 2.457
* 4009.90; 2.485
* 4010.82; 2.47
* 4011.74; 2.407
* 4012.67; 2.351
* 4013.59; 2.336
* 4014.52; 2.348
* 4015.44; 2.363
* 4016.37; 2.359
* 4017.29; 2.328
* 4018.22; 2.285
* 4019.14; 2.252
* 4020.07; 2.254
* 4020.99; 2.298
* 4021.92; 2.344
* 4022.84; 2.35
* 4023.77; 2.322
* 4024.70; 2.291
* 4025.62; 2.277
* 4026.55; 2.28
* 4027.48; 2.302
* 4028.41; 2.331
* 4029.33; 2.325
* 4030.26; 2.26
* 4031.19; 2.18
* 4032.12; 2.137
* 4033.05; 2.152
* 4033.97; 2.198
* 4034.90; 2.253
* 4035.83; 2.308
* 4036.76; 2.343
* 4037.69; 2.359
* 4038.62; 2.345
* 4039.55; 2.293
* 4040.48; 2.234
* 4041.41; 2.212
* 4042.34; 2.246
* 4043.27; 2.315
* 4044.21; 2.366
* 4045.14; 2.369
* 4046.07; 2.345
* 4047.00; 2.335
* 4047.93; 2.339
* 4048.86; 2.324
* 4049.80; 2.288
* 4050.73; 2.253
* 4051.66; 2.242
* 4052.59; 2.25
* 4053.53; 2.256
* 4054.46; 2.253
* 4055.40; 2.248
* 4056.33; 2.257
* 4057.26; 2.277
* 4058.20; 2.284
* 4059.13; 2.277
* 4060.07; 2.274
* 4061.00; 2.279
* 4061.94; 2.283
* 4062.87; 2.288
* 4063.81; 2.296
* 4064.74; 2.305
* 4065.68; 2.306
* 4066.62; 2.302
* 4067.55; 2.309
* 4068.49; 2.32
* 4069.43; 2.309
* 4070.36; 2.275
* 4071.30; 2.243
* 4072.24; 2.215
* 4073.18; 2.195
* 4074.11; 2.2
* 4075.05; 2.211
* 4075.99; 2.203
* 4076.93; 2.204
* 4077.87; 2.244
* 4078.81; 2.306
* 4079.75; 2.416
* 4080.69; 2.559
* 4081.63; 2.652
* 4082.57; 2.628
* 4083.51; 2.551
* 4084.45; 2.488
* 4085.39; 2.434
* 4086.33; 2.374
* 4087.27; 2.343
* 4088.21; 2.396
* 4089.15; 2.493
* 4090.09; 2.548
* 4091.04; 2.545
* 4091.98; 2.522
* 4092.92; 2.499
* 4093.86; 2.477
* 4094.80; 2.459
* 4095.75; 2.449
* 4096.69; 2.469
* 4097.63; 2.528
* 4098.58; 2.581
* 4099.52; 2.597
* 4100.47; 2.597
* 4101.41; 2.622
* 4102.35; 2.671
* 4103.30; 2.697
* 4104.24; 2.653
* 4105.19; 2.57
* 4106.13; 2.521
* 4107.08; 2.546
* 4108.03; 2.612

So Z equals 2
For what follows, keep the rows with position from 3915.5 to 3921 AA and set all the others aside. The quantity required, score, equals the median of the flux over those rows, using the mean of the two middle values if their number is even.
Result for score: 2.53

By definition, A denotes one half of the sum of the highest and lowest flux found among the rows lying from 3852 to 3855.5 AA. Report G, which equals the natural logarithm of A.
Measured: 1.02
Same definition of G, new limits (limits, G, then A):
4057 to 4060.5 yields 0.82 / 2.28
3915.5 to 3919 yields 0.93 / 2.54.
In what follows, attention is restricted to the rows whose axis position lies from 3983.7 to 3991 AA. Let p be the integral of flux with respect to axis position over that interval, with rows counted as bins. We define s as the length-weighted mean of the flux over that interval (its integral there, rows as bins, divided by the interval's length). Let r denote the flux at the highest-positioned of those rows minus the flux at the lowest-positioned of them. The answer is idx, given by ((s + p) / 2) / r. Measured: -50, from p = 17.8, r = -0.204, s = 2.43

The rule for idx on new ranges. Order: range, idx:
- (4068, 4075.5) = -88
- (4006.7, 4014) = -123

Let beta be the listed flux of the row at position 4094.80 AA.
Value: 2.459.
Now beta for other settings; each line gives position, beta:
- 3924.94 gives 2.416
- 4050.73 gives 2.253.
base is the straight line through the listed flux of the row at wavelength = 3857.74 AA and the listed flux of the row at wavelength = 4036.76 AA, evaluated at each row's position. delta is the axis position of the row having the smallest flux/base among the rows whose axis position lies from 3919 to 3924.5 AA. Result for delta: 3924.04 AA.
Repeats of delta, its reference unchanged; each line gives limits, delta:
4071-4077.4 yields 4073.18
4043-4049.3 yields 4043.27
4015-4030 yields 4019.14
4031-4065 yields 4032.12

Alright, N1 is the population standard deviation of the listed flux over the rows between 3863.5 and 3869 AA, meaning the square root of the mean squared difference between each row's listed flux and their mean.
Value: 0.01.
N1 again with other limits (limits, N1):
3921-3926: 0.01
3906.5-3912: 0.07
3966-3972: 0.04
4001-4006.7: 0.06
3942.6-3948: 0.08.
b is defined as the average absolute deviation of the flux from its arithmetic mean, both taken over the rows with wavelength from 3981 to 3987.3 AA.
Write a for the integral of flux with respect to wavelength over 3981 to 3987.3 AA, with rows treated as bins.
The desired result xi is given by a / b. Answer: 887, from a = 16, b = 0.018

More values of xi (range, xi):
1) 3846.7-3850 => 217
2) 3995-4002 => 532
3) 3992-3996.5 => 1125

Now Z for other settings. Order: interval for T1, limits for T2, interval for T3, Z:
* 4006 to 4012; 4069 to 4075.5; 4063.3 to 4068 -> 12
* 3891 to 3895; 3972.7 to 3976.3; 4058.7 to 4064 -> 7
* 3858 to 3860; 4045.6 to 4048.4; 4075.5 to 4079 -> 4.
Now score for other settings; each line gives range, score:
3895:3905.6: 2.64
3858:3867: 2.89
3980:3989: 2.48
